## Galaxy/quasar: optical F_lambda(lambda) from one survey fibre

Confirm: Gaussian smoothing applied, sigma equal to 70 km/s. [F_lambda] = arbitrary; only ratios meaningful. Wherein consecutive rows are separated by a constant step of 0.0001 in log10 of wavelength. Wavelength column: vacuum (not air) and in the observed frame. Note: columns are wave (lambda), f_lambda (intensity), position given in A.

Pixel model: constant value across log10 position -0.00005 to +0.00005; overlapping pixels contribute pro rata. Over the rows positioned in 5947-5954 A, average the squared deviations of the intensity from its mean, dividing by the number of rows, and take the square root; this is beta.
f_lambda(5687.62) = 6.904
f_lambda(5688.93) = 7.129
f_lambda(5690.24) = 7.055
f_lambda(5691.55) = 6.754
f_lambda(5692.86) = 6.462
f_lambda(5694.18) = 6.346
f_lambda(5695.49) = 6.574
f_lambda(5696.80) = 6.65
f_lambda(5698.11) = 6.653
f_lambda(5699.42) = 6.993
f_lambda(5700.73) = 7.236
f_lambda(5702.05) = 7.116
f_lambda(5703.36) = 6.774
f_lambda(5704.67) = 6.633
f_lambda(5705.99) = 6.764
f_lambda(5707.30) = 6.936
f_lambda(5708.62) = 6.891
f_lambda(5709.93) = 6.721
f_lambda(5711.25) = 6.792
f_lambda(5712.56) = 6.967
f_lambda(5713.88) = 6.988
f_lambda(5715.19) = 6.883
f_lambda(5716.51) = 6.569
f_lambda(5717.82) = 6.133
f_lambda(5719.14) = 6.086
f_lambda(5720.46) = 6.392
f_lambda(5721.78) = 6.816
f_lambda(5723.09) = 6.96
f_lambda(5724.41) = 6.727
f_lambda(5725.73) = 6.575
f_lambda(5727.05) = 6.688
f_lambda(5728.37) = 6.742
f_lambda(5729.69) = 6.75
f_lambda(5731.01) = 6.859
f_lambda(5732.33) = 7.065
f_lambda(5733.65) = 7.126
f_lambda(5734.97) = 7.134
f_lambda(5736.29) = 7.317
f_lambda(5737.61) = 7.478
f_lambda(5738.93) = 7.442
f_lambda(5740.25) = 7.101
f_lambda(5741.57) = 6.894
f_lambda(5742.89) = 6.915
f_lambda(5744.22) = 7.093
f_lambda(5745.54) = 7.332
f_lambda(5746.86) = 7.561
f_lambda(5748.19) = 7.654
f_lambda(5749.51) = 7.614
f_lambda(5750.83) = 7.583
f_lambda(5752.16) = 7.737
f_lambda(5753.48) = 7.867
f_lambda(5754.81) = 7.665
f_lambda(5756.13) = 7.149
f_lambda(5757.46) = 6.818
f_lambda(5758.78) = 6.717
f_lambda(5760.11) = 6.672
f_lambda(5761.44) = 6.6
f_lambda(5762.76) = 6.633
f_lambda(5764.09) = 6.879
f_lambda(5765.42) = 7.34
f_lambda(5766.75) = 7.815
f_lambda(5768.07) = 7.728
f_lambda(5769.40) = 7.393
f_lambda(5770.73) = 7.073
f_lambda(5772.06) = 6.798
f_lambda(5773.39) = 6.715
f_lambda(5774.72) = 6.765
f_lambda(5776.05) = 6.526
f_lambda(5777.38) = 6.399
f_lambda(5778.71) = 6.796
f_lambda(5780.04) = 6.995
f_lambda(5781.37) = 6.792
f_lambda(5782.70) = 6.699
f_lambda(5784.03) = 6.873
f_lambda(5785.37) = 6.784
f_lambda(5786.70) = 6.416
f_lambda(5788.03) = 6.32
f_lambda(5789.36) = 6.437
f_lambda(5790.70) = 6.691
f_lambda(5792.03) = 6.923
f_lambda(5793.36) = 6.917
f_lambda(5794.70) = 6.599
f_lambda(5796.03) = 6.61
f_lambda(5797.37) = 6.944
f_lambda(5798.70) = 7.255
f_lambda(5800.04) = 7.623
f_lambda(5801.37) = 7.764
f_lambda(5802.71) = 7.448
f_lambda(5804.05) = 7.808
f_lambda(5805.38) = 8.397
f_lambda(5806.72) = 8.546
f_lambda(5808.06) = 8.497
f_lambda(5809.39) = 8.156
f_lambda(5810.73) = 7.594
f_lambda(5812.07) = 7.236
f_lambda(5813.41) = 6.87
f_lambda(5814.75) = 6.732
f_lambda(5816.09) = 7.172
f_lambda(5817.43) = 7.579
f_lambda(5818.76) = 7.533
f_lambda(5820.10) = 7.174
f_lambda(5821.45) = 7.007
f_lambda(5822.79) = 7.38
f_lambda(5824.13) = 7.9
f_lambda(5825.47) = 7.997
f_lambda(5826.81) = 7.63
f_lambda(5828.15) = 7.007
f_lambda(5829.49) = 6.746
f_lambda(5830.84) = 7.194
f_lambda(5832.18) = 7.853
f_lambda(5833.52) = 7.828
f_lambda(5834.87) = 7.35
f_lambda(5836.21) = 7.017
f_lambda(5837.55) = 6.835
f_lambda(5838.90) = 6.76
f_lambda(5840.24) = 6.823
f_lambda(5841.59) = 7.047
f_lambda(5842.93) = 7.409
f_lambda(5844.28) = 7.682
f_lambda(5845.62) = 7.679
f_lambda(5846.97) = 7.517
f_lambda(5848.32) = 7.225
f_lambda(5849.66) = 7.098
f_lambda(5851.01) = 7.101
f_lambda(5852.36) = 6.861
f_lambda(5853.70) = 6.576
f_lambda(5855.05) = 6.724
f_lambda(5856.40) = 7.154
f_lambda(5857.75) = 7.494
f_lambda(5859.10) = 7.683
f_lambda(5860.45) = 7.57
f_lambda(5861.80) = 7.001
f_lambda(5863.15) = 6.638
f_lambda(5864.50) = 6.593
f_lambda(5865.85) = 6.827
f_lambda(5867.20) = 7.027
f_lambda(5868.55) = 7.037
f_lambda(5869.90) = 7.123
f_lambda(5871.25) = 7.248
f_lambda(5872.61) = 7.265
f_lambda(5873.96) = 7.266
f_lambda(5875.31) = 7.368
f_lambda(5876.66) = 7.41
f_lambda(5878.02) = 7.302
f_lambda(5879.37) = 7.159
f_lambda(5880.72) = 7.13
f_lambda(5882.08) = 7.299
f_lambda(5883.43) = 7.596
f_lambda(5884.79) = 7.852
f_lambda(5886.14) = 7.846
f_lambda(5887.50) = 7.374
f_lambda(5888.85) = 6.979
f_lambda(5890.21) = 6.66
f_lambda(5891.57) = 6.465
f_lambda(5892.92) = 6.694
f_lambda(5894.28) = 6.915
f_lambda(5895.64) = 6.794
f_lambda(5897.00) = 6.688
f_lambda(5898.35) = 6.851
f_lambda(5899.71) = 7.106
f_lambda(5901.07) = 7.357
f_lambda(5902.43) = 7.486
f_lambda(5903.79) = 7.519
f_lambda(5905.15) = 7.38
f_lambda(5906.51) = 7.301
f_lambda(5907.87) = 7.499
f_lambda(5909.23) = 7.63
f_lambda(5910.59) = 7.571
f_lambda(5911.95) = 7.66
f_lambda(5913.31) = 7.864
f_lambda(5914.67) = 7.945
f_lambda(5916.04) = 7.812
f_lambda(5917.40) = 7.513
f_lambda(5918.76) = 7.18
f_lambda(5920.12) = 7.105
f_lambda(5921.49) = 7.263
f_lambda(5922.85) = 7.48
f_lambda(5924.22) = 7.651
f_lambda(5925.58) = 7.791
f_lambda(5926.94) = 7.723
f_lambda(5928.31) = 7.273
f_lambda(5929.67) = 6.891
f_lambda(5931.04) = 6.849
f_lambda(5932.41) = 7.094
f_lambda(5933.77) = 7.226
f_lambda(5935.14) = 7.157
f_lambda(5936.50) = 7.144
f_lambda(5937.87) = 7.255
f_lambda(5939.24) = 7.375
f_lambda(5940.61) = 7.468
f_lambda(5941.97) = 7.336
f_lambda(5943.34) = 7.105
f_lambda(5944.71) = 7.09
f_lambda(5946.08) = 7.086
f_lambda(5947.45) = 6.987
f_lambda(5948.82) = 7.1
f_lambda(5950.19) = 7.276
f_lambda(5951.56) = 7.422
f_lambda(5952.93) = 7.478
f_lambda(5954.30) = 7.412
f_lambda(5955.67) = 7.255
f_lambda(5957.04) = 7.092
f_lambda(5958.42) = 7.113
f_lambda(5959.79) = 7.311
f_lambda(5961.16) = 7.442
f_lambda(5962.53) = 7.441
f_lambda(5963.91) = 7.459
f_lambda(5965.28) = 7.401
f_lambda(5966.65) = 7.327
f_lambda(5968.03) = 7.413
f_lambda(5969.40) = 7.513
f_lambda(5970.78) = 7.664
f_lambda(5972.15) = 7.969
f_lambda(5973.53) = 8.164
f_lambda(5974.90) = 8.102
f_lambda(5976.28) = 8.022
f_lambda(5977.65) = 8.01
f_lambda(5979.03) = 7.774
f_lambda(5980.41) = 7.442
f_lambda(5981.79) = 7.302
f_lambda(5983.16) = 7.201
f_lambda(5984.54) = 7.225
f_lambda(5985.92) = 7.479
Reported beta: 0.19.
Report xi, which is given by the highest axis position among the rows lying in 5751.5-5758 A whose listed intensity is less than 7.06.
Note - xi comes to 5757.46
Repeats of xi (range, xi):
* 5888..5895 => 5894.28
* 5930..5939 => 5931.04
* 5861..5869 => 5868.55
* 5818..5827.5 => 5821.45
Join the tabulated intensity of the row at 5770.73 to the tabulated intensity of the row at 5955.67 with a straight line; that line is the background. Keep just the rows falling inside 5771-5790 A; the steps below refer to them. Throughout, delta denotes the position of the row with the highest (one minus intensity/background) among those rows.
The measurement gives 5788.03 A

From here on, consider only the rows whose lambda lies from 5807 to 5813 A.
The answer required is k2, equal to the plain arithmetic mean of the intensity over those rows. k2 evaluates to 7.9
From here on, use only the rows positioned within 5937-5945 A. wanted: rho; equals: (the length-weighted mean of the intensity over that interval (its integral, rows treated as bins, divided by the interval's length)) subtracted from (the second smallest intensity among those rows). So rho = -0.17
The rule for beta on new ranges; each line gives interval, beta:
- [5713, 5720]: 0.37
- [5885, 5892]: 0.50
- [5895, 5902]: 0.24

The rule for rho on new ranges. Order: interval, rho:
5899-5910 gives -0.11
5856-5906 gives -0.57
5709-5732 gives -0.56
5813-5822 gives -0.29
